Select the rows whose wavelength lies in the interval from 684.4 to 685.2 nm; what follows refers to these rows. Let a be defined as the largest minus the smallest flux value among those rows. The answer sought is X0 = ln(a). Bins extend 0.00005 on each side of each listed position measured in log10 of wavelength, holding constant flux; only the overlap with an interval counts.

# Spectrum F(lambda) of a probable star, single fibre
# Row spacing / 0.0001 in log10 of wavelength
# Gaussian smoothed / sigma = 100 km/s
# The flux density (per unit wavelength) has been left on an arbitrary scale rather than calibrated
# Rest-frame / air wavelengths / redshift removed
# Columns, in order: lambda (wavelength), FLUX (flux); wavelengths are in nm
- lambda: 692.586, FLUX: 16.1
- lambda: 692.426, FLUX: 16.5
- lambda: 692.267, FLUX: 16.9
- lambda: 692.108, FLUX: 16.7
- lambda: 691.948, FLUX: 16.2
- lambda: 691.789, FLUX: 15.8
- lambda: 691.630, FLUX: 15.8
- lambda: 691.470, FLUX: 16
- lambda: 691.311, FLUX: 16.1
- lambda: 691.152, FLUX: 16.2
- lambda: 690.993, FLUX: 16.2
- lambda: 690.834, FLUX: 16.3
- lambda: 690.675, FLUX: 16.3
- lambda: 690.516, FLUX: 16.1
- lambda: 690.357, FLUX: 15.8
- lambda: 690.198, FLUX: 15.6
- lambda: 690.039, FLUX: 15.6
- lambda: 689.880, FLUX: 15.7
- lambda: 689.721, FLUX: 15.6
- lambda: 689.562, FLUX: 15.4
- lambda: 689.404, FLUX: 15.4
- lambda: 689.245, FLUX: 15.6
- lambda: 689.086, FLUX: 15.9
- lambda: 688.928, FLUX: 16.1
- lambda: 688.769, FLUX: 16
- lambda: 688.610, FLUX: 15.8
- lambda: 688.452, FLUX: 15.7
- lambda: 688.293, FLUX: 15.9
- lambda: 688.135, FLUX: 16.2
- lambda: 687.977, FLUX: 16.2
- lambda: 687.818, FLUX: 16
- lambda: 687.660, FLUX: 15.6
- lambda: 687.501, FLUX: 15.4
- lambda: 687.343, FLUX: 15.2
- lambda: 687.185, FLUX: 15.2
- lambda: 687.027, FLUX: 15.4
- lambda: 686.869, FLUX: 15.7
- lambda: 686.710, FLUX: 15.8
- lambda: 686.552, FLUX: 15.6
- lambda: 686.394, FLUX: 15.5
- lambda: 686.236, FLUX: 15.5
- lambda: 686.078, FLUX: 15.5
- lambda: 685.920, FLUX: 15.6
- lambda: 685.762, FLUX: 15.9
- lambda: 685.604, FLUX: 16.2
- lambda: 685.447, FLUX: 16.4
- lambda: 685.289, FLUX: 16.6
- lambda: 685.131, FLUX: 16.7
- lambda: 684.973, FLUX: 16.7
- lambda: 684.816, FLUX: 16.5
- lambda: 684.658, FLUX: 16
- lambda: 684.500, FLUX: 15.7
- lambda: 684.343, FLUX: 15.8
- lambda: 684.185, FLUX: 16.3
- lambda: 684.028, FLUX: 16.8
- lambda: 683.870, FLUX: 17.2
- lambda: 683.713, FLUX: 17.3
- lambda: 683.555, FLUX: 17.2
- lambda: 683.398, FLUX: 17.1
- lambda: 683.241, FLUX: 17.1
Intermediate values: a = 1.0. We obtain 0.00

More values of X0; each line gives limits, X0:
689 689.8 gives -0.69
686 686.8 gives -1.20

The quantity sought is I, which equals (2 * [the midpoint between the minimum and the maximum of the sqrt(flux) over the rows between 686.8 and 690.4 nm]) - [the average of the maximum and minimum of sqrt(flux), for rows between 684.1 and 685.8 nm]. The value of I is 3.90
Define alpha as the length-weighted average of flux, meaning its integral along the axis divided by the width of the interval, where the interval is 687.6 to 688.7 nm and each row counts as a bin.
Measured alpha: 15.9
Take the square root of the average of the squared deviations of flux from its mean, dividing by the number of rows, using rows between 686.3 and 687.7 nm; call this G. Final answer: 0.2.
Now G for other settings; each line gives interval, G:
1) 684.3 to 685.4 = 0.4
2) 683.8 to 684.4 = 0.5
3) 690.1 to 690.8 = 0.3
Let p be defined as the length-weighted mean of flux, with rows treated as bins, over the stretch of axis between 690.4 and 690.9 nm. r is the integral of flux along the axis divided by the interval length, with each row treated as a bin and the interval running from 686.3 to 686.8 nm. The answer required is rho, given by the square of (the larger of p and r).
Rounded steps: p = 16.2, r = 15.6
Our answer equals 262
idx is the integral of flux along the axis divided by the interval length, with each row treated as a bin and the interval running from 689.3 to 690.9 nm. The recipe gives 15.8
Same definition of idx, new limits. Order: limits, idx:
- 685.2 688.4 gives 15.8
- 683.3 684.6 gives 16.7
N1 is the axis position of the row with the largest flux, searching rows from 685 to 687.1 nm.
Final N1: 685.131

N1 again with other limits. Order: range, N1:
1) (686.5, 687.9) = 687.818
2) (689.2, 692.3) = 692.267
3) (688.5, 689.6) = 688.928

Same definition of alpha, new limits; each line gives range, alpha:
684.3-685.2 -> 16.3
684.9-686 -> 16.3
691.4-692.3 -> 16.2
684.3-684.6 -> 15.8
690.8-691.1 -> 16.2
